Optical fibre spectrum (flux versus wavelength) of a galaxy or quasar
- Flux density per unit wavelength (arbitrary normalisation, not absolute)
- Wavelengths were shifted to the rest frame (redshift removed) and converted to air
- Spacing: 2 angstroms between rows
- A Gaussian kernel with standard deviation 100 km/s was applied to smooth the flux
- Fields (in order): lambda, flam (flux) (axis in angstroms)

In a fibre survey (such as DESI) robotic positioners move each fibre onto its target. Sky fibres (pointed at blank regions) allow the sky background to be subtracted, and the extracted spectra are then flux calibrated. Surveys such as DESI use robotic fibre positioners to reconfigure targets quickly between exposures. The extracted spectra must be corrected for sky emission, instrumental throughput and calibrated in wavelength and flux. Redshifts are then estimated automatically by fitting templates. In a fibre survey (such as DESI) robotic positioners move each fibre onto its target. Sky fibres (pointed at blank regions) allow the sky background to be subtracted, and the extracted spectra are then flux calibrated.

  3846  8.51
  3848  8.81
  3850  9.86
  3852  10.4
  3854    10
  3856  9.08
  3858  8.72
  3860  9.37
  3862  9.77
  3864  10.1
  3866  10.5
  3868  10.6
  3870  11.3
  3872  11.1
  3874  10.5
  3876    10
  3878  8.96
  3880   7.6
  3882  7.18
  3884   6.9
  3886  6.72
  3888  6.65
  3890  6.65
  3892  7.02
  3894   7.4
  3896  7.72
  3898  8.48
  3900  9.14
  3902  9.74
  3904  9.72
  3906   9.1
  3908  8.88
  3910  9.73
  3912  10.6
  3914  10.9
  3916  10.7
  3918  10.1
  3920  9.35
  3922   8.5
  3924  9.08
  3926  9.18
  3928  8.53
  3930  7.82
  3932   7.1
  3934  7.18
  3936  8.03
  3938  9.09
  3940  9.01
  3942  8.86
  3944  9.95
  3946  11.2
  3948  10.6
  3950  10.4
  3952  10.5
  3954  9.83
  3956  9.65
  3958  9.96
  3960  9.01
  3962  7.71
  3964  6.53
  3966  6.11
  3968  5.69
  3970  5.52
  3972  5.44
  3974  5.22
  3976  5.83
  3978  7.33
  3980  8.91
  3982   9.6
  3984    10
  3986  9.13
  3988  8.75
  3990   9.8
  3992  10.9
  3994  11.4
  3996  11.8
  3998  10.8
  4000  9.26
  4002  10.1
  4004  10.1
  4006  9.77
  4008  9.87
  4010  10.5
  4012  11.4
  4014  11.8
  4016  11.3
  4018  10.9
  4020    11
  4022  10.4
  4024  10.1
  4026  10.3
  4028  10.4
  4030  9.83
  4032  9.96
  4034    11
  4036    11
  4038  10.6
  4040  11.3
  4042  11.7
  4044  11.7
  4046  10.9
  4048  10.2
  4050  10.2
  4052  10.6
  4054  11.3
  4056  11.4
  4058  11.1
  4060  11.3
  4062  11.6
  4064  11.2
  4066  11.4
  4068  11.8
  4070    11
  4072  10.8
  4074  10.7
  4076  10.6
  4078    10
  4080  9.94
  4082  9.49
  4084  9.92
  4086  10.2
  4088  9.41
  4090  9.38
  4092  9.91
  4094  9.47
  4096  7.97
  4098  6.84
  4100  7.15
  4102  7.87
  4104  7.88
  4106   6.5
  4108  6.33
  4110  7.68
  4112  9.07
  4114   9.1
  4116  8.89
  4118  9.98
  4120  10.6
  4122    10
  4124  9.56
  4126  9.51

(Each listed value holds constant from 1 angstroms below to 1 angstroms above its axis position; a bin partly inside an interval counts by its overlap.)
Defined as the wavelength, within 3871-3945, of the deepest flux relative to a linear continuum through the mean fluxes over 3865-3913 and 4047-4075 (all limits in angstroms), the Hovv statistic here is 3890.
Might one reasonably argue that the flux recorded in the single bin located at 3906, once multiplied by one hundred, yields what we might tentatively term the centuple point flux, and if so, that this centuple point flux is 910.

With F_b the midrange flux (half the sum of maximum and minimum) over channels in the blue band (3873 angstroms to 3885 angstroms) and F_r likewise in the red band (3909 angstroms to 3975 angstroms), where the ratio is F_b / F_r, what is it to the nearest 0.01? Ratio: 1.06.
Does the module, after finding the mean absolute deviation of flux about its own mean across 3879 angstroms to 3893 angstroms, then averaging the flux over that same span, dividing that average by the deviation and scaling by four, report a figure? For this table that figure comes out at 106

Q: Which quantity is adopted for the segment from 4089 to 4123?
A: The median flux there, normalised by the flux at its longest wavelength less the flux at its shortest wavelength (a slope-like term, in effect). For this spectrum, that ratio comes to 14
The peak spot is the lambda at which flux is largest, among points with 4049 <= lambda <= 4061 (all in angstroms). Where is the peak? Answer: 4056 angstroms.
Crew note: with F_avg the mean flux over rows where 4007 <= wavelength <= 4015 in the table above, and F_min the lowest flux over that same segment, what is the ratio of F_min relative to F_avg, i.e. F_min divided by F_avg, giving 0.91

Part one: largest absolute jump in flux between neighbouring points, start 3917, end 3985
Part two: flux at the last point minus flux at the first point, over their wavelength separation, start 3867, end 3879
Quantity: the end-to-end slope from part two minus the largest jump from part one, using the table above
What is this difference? -1.7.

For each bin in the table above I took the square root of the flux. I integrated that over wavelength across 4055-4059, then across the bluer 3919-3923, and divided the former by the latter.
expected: 1.12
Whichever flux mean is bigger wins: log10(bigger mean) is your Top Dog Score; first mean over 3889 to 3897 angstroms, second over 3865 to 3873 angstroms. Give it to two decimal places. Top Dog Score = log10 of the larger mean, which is 1.04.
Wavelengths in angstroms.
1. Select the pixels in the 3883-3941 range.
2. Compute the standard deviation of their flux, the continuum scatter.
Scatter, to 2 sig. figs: 1.3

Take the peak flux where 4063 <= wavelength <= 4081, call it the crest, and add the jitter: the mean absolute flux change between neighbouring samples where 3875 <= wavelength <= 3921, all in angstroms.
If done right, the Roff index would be 12.3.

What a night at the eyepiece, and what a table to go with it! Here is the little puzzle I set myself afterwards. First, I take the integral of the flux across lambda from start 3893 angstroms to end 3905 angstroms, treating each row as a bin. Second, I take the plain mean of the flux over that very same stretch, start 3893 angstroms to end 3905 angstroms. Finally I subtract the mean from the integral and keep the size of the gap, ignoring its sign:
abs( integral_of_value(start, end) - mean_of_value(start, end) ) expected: 96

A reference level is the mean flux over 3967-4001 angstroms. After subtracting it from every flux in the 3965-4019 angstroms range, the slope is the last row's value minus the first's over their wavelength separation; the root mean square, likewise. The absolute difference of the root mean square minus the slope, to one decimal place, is 2.1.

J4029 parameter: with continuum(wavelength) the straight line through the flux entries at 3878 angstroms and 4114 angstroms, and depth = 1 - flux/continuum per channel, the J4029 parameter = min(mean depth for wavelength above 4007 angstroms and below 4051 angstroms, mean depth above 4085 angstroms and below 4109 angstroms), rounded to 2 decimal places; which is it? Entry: -0.19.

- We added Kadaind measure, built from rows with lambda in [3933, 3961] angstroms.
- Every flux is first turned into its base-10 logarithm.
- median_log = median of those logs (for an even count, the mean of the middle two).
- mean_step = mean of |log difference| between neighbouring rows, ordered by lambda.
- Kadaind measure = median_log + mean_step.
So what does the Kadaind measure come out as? 1.02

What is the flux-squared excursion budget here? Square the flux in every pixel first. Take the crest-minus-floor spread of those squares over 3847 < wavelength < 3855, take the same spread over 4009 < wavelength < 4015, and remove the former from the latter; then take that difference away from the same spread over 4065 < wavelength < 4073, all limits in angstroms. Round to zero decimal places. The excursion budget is 24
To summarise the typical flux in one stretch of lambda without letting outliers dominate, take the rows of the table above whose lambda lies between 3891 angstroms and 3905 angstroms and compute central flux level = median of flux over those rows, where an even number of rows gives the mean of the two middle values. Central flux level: 8.5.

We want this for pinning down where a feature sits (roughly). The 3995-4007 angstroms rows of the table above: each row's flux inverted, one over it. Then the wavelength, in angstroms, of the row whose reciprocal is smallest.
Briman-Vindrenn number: 3996 angstroms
